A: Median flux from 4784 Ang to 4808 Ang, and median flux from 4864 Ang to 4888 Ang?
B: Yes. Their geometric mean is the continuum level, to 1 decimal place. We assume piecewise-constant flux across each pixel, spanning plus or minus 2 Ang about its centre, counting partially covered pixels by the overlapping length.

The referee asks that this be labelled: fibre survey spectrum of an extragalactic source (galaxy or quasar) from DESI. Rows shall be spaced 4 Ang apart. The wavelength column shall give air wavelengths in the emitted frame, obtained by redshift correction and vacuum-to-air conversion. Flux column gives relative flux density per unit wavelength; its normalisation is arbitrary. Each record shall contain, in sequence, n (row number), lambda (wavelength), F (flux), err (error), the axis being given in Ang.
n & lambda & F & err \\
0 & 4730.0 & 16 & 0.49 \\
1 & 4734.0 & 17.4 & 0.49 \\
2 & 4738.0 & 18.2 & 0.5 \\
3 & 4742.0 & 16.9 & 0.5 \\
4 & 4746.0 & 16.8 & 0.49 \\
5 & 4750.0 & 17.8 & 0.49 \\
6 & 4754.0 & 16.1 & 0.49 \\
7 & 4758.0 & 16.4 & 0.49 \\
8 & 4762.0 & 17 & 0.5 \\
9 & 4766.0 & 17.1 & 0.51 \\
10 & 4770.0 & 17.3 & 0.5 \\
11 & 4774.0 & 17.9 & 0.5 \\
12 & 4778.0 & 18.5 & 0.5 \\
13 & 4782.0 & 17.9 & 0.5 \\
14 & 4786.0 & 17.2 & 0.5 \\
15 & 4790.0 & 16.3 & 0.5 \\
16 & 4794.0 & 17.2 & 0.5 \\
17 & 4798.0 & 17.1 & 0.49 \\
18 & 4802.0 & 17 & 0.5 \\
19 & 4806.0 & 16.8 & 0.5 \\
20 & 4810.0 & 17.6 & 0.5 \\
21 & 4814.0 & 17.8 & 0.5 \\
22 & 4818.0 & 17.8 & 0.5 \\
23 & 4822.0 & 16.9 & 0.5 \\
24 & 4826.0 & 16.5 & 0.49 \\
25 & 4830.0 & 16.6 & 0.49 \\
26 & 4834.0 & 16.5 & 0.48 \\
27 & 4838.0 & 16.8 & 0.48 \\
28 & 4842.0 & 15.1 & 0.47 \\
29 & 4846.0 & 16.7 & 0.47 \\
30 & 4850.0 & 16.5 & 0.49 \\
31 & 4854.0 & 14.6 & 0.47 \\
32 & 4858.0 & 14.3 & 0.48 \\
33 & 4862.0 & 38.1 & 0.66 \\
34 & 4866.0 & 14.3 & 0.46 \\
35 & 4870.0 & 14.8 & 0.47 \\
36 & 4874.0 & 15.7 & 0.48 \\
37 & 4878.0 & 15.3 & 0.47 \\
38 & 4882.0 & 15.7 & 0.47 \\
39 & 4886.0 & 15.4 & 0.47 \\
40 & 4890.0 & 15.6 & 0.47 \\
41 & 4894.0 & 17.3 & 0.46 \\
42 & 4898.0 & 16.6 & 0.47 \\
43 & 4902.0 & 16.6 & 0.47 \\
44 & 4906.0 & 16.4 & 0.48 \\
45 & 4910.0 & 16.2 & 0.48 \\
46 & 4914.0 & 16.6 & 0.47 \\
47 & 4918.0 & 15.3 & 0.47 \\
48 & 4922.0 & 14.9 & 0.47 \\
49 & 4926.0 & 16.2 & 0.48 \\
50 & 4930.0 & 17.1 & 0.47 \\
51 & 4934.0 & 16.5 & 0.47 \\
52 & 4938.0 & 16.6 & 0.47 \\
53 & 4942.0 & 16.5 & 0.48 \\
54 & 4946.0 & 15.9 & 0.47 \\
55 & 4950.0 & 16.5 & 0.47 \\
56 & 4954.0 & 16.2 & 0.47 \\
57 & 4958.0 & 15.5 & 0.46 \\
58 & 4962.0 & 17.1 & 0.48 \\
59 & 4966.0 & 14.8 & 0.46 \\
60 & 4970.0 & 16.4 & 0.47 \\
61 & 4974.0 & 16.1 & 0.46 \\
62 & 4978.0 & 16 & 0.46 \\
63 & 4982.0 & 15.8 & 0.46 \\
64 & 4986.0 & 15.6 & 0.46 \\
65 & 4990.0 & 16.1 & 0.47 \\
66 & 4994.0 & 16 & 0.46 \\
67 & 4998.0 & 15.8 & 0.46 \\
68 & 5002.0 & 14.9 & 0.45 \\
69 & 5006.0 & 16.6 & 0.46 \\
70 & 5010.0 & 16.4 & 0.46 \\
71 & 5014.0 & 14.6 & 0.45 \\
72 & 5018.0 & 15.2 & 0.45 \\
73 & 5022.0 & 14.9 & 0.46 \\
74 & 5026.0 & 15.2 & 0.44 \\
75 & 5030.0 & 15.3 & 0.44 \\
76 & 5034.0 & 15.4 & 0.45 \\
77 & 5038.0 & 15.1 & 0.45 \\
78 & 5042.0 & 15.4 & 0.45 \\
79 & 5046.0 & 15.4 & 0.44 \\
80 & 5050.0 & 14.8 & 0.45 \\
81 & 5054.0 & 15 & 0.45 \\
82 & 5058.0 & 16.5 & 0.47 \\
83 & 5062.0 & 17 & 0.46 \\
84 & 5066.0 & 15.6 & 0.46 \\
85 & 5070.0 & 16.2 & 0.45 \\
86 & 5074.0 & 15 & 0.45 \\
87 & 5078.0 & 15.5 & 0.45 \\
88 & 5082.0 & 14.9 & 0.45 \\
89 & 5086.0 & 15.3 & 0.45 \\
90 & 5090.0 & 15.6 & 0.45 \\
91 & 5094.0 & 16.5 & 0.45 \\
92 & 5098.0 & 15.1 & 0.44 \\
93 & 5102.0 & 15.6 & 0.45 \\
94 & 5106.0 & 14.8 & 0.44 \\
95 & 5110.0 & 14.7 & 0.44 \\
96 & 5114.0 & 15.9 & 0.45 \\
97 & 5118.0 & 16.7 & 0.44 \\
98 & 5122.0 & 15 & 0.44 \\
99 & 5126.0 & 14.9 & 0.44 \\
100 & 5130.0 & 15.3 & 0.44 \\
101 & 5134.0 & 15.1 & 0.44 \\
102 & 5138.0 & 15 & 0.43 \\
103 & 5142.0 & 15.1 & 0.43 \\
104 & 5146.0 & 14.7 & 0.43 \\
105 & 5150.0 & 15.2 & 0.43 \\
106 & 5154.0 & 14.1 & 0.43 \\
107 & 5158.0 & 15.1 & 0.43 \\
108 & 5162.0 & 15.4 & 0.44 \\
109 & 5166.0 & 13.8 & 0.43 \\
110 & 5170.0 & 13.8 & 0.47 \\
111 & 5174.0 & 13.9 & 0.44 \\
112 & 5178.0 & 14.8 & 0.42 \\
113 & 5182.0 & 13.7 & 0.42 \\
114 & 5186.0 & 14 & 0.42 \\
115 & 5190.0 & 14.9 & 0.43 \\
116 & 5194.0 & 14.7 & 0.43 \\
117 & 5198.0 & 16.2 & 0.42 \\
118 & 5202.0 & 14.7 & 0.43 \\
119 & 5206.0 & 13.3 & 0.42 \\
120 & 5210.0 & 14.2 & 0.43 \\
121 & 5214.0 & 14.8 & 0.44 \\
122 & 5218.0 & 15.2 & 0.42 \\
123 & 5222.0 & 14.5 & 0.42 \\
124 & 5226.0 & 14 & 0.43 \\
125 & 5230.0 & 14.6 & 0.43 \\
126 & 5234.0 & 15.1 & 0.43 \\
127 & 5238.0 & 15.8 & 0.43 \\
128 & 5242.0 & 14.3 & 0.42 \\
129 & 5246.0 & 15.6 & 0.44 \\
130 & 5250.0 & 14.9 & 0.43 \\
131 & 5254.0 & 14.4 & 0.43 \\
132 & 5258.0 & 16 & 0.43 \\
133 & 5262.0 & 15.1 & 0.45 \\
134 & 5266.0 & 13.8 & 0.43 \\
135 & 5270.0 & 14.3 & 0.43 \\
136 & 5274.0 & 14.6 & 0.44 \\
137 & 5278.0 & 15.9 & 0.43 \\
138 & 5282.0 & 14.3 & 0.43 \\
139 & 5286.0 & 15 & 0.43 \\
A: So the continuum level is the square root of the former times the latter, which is 16.2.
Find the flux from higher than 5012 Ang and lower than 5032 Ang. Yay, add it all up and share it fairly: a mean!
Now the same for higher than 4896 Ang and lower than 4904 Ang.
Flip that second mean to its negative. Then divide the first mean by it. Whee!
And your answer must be -0.906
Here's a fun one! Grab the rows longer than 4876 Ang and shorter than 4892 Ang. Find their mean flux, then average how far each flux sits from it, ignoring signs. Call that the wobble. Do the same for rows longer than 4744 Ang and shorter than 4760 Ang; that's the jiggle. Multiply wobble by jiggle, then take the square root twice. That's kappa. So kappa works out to 0.53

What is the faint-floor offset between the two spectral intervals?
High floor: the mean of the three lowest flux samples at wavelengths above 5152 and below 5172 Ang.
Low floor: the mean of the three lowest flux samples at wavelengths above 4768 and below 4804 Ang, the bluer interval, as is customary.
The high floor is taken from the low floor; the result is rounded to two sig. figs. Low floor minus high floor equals 2.9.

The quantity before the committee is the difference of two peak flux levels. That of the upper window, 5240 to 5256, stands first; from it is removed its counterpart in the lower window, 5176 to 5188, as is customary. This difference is 0.8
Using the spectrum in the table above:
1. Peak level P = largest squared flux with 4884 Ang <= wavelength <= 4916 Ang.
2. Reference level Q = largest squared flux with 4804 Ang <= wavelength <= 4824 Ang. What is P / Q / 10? 0.094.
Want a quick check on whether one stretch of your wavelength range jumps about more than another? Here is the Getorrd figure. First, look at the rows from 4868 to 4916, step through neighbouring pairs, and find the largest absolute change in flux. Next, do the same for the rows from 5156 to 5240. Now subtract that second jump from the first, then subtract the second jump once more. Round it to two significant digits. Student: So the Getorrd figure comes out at -1.5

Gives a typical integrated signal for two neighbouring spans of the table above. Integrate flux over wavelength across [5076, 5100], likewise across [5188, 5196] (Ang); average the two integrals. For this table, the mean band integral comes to 245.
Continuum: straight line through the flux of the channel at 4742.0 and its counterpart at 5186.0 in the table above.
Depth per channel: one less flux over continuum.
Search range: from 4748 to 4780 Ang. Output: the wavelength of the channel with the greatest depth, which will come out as 4754.0 Ang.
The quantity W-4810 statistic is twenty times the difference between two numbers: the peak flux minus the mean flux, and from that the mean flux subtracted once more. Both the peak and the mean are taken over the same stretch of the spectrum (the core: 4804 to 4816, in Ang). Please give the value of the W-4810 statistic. -340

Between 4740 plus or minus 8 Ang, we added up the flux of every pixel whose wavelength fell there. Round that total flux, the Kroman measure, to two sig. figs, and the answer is 69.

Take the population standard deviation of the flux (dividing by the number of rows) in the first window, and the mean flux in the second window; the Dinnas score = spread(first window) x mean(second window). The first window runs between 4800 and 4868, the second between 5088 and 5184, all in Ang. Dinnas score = 78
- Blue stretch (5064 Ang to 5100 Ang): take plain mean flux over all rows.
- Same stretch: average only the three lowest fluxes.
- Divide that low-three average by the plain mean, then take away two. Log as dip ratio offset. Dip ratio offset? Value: -1.03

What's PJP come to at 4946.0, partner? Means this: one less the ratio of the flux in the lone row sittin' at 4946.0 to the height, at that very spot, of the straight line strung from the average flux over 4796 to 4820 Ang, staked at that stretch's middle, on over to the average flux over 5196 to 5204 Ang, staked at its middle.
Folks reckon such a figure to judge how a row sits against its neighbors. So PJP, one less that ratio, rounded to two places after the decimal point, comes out 0.05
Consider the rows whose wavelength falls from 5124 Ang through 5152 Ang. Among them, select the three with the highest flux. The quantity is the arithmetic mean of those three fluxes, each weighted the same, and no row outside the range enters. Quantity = 15.2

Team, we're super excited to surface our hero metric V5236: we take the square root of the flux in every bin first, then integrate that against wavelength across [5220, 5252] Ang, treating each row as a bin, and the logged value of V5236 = 123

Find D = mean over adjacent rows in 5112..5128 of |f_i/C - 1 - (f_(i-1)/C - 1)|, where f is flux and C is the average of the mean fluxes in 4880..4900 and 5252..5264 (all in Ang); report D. 0.055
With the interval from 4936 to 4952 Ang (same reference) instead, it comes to 0.028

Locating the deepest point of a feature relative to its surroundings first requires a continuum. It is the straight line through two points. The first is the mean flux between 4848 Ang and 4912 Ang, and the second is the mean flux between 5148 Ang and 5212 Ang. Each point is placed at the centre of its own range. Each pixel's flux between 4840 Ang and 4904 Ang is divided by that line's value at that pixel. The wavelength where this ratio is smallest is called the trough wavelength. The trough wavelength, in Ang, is 4858.0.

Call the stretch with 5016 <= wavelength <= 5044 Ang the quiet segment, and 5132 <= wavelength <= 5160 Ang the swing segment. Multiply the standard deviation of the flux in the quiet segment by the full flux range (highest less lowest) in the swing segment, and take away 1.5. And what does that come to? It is -1.3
